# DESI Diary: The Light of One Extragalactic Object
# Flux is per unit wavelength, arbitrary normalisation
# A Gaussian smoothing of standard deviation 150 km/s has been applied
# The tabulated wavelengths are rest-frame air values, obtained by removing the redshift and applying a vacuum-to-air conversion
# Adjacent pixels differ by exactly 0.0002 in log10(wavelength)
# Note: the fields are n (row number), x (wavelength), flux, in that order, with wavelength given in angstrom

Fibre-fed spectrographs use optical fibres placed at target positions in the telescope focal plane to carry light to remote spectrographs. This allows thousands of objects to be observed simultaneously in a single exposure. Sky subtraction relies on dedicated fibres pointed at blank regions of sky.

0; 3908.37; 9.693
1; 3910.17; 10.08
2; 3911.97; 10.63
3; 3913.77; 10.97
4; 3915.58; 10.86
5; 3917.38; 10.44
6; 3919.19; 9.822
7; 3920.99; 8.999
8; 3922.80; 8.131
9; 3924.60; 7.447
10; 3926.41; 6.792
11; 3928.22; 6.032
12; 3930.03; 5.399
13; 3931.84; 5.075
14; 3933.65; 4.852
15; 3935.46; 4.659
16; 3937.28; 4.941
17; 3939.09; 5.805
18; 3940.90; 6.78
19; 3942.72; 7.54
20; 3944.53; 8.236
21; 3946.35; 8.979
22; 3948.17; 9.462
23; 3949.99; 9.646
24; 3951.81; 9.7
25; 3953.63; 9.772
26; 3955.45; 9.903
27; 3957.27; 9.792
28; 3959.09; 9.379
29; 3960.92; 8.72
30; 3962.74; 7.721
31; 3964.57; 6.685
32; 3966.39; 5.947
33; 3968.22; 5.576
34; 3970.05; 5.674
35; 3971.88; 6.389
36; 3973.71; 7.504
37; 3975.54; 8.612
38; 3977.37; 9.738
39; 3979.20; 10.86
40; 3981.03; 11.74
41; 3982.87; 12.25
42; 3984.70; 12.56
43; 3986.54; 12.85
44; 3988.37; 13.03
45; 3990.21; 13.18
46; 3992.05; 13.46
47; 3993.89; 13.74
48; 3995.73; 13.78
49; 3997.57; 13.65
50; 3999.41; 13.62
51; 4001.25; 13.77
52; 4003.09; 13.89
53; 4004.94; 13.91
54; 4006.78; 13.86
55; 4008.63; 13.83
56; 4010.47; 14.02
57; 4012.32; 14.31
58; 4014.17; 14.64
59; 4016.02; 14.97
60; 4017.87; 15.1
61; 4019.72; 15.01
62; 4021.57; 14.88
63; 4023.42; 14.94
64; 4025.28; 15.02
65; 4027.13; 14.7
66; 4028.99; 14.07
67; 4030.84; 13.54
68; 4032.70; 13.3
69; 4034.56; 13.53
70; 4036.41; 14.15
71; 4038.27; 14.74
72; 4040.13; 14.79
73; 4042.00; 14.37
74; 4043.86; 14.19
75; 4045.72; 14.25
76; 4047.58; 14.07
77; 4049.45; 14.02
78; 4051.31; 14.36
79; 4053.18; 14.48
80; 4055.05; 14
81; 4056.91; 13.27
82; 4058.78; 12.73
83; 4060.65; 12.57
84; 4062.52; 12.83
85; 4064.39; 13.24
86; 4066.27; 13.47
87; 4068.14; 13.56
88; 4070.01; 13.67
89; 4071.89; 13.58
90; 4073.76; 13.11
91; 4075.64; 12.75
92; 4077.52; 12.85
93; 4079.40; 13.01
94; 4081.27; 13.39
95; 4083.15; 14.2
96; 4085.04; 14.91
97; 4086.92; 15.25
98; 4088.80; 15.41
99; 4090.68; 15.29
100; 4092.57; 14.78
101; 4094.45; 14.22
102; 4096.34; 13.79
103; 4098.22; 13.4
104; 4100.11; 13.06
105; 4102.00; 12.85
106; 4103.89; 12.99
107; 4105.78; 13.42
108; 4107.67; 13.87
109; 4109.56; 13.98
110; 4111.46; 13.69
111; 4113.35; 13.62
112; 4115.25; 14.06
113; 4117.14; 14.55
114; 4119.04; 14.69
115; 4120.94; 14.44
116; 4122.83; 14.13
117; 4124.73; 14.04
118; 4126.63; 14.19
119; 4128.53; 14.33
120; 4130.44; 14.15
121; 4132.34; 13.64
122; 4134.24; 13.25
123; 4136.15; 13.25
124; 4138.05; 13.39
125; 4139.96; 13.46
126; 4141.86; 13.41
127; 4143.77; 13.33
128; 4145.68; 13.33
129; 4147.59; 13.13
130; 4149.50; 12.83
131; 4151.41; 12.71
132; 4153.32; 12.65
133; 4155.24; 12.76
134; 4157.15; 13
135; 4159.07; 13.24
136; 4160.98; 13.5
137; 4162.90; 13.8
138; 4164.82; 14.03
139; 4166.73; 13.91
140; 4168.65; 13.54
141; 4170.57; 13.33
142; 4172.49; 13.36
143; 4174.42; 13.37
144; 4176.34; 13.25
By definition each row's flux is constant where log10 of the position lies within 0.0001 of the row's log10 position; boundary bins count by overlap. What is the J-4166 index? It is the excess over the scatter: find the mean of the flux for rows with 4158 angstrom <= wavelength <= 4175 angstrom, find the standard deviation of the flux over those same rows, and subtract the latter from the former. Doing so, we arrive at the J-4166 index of 13.3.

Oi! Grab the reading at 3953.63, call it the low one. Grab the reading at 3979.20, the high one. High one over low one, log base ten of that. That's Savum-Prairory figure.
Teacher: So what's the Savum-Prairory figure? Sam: 0.046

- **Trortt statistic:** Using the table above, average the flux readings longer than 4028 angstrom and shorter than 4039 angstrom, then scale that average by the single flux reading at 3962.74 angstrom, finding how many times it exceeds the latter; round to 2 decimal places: 1.80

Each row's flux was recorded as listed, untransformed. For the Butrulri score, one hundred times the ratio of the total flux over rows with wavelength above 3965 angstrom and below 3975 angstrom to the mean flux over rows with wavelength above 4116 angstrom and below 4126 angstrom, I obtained 216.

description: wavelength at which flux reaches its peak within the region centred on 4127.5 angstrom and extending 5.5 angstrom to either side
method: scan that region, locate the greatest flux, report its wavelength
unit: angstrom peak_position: 4128.53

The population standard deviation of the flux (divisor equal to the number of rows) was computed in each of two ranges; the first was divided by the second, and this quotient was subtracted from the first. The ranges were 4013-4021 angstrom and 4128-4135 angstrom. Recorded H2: -0.23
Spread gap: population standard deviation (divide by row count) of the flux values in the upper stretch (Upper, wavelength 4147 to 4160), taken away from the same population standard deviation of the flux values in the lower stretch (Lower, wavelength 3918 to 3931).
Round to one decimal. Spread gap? 1.3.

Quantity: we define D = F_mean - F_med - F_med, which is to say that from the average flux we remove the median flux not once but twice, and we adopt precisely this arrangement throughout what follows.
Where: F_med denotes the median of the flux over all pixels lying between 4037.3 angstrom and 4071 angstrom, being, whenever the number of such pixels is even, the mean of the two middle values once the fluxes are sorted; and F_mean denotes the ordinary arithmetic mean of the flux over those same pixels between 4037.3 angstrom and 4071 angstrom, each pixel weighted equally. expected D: -14.2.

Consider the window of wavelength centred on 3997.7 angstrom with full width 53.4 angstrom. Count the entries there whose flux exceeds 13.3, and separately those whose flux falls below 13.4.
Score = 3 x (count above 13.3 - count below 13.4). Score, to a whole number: 21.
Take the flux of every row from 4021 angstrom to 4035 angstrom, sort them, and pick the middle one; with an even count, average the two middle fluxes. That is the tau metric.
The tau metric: 14.4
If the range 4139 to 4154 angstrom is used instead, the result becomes 13.2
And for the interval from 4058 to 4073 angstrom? 13.4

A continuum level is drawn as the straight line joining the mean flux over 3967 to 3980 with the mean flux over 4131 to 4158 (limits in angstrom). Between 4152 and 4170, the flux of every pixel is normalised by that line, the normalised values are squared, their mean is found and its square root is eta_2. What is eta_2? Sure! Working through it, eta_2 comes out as 0.98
